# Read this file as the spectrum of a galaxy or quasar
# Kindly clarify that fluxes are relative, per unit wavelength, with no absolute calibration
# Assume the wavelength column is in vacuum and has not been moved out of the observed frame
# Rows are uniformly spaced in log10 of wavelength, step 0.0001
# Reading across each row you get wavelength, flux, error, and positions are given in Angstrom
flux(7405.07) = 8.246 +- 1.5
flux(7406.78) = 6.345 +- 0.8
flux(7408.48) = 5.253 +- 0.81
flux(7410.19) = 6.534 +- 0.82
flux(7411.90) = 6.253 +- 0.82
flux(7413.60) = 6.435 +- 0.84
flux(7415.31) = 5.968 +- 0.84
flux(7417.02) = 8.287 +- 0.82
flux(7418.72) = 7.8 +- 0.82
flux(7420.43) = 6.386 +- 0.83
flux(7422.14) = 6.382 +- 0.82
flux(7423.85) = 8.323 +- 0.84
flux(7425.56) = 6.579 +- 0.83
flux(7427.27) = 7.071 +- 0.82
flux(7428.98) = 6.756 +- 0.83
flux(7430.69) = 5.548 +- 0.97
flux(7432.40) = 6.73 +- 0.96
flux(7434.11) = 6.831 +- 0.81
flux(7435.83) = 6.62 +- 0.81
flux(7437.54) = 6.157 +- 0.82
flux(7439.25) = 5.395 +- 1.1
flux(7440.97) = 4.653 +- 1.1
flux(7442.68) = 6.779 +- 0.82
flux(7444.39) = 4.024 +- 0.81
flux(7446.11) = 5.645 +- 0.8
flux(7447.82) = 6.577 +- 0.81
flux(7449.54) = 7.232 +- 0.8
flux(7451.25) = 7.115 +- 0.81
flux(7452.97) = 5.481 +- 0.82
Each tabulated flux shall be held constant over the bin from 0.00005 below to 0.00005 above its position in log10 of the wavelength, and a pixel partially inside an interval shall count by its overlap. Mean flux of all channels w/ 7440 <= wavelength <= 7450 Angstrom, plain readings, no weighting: 5.8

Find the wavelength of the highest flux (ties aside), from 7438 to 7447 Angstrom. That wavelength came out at 7442.68 Angstrom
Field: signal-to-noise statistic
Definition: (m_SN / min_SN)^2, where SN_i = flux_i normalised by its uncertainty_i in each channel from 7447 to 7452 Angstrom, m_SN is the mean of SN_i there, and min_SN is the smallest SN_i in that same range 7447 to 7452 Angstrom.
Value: 1.13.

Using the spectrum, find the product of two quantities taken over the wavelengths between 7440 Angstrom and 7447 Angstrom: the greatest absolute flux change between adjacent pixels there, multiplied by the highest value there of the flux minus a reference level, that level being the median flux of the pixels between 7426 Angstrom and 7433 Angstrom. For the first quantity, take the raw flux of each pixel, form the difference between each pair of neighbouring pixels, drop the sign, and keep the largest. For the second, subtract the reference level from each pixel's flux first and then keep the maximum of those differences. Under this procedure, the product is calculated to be 0.10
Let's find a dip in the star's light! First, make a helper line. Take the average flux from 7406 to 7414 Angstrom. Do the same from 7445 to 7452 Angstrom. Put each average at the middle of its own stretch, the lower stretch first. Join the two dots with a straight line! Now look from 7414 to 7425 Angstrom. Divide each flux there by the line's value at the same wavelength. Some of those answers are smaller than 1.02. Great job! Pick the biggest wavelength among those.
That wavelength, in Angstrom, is 7422.14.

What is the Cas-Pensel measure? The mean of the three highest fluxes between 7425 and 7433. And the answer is 6.9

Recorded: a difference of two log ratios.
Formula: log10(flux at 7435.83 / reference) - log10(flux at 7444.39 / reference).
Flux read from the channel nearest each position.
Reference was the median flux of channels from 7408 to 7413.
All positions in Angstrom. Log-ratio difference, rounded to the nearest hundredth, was 0.22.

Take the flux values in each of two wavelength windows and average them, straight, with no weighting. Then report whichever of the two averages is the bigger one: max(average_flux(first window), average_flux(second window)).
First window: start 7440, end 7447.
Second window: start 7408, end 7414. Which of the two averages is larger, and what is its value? 6.1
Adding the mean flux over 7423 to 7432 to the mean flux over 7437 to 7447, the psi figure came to 12.3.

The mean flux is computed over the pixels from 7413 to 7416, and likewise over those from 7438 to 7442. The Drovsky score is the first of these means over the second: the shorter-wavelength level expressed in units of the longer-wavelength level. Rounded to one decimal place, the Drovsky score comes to 1.2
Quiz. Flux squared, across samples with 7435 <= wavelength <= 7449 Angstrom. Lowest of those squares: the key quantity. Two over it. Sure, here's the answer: 0.124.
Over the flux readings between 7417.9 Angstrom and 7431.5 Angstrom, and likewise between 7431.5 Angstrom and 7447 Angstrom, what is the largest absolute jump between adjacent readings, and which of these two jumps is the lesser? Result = 1.9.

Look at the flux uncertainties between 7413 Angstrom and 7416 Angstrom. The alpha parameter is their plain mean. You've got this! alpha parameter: 0.84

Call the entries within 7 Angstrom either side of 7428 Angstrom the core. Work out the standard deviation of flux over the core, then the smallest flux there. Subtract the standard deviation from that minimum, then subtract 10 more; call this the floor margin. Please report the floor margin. -5.2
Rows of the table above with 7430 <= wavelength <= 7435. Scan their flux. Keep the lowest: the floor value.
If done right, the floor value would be 5.548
